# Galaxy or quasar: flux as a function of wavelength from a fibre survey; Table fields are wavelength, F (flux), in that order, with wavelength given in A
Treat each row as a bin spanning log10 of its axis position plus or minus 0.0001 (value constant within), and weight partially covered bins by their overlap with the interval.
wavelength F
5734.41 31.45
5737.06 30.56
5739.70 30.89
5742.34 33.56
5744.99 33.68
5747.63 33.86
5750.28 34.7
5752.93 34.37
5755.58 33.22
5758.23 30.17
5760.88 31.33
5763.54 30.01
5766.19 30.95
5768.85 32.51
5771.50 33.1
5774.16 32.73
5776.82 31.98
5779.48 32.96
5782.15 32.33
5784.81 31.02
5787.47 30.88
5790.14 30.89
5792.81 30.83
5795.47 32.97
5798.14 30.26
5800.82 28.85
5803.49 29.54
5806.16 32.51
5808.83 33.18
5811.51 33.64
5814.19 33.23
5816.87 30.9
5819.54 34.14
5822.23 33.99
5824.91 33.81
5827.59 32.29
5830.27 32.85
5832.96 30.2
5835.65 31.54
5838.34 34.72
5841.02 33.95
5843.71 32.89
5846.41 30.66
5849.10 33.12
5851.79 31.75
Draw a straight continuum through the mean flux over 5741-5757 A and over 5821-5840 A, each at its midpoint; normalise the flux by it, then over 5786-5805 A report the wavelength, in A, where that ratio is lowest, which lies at 5800.82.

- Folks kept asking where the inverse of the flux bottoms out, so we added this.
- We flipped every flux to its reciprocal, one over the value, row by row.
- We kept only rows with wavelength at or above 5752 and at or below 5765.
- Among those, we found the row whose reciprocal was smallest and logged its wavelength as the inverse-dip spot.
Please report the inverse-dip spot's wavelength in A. 5752.93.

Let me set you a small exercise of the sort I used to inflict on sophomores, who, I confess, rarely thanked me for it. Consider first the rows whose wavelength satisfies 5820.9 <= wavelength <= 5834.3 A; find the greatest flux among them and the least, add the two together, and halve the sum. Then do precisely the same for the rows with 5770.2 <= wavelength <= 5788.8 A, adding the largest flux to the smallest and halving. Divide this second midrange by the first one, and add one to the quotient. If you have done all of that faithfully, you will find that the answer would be 1.997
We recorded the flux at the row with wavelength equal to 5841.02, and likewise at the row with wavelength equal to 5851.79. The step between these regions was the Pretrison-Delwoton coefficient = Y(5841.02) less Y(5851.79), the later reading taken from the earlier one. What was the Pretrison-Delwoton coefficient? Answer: 2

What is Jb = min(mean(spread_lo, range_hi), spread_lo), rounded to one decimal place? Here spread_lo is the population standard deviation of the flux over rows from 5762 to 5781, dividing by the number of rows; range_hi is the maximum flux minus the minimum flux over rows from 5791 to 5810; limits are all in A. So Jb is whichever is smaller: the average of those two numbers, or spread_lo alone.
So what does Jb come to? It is 1.1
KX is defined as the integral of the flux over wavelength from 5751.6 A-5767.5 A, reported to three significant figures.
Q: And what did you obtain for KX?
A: 504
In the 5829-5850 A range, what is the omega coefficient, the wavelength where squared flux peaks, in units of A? 5838.34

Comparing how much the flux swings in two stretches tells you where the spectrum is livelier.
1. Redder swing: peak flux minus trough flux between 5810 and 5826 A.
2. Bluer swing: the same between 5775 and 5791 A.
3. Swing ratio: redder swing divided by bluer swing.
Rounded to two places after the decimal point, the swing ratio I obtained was 1.56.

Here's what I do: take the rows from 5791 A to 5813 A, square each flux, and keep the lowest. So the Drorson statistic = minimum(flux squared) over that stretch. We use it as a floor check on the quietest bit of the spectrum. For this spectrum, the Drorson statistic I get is 832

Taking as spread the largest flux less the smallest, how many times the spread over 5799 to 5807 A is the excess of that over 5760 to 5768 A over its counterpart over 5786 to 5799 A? -0.4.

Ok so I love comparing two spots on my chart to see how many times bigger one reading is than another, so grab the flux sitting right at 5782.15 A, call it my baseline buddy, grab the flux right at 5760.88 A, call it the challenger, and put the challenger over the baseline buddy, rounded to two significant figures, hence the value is 0.97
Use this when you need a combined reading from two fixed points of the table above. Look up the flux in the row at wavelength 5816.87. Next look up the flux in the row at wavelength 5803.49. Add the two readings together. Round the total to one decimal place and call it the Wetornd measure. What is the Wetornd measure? 60.4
